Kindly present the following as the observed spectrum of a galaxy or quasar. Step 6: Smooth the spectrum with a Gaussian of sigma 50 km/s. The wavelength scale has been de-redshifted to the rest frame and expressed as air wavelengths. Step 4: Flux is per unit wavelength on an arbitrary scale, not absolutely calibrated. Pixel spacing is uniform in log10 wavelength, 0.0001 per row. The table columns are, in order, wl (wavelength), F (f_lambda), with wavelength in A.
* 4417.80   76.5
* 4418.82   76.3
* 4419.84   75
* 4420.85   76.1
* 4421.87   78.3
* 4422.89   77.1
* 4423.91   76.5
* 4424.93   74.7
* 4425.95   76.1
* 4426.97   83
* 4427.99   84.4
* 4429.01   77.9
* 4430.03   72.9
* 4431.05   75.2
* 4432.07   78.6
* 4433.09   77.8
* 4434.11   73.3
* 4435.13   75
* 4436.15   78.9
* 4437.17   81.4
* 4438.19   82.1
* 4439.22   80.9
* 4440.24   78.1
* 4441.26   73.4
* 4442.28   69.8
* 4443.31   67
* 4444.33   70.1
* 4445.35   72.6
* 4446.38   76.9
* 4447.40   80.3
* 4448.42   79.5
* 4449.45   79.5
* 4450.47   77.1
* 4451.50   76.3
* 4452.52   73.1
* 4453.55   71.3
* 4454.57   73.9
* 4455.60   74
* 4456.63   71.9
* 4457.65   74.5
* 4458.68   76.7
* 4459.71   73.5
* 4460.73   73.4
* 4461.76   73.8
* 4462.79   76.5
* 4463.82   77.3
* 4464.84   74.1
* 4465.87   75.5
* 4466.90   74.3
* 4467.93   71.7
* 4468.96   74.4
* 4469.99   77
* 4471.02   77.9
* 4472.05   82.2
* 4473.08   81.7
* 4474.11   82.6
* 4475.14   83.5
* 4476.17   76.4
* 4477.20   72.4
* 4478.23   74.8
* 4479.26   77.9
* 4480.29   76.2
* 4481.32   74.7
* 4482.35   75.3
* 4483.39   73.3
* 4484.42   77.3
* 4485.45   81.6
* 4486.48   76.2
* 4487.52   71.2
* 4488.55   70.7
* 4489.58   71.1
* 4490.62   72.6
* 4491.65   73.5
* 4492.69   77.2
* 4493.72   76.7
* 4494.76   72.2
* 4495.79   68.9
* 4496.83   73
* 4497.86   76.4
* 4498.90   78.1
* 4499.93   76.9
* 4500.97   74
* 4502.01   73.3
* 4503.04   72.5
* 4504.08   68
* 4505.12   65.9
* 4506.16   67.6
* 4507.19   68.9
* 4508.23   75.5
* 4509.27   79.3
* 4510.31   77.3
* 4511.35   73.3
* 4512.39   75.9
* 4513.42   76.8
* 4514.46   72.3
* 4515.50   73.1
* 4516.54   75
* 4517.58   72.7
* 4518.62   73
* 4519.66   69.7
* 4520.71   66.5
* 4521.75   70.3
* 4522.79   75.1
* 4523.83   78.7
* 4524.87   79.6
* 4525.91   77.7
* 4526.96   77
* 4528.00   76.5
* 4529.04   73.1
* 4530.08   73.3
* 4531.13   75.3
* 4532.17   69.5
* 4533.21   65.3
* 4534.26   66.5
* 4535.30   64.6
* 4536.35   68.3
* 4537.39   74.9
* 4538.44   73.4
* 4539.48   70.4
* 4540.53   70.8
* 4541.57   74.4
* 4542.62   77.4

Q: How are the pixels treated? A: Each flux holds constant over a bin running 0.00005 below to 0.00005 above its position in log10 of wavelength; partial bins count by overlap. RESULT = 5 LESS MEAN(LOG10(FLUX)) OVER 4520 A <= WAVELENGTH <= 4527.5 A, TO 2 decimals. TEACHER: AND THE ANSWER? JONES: 3.13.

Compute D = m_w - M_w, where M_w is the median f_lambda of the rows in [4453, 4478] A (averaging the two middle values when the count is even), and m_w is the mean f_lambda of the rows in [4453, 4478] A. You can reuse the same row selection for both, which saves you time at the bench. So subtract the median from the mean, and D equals 1.4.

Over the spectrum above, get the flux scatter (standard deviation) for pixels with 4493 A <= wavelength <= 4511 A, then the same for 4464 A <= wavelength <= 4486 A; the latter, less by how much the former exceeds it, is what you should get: 2.9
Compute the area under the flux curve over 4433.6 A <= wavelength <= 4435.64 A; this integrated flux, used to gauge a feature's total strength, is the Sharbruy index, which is 151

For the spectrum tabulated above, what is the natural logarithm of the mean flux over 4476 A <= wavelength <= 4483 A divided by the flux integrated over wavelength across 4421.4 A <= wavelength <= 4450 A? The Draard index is -3.37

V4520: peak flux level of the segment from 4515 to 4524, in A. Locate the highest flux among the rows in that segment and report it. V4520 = 78.7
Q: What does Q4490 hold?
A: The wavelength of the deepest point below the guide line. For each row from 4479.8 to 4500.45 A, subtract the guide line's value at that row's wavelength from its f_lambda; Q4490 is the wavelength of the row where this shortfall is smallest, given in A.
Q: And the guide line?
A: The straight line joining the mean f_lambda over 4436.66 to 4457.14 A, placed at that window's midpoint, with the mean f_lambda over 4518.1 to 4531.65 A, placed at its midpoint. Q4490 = 4495.79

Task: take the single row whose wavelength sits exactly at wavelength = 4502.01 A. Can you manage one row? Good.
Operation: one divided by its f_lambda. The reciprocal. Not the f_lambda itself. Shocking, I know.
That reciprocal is 0.0136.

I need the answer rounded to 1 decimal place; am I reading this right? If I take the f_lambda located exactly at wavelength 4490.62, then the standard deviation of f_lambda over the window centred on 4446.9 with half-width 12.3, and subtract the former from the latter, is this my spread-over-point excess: -68.6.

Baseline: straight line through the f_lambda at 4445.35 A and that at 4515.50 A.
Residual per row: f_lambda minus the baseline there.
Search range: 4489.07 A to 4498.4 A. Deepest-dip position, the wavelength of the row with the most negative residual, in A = 4495.79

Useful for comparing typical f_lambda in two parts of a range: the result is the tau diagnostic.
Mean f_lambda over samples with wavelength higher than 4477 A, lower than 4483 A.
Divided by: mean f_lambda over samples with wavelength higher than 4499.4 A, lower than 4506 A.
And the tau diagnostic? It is 1.05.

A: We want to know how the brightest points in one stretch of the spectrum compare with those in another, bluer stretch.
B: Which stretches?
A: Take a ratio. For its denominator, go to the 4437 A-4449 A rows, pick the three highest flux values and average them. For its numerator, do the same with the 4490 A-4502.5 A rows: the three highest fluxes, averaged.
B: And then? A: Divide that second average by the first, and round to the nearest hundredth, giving 0.95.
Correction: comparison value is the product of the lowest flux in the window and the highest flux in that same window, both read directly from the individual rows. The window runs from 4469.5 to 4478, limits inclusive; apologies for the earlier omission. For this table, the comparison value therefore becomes 6045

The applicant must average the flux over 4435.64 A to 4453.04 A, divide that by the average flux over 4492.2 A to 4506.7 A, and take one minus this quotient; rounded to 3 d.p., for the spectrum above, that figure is -0.046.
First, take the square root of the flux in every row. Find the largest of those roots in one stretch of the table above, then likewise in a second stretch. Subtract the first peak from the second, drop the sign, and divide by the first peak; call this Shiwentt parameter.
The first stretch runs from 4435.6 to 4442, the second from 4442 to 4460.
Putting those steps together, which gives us 0.011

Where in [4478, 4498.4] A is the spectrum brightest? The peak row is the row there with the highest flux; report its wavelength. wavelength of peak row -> 4485.45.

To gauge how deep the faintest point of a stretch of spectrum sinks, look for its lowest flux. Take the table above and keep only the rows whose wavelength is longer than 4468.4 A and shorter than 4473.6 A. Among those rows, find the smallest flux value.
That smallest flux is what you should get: 74.4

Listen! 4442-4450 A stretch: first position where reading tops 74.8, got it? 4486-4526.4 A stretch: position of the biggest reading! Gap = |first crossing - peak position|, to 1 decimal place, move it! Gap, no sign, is 78.5 A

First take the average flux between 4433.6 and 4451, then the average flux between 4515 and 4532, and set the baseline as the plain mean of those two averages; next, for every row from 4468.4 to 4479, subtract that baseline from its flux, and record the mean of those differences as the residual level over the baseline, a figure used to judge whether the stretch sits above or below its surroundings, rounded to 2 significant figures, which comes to 3.1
